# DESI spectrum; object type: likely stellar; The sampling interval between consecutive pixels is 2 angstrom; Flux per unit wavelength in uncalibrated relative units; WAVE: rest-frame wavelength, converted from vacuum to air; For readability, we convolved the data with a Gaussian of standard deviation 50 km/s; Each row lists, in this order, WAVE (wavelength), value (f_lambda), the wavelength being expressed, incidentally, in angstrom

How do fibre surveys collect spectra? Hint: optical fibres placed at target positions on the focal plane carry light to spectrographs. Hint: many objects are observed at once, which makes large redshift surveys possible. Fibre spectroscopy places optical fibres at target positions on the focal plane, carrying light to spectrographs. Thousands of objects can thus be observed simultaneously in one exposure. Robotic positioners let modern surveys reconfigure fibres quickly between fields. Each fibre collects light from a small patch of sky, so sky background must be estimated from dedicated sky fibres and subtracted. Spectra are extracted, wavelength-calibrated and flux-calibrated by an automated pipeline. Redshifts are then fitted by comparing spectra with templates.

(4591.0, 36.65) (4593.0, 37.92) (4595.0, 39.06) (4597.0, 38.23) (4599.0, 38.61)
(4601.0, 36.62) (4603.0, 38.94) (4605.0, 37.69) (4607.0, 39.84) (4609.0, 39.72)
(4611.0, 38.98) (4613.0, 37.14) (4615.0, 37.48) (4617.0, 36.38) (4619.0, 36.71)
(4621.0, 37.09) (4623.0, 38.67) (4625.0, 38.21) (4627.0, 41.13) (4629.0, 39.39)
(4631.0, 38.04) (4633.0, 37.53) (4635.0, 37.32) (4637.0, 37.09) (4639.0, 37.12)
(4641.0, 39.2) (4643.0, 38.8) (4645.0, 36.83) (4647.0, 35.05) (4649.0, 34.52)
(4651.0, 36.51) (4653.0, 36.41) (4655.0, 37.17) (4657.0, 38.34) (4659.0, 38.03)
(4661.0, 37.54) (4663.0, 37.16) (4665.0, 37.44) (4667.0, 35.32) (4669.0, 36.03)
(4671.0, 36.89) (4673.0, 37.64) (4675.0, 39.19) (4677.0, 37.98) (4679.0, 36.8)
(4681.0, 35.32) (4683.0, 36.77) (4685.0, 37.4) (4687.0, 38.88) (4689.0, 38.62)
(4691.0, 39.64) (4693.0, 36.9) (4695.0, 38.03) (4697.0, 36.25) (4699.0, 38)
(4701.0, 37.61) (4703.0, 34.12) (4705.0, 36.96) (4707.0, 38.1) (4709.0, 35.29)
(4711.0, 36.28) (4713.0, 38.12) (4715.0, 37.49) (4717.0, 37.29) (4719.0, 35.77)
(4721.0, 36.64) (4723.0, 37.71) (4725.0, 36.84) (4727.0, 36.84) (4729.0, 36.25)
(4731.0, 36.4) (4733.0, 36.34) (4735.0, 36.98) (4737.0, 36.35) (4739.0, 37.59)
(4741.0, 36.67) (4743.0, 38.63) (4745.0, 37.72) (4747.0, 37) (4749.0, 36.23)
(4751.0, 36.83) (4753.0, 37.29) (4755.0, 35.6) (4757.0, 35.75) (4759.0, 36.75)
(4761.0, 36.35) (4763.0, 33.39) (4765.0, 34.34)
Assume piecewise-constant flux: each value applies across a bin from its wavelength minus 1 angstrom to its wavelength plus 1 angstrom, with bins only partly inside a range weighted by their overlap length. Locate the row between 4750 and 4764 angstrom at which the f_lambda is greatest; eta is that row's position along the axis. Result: 4753.0 angstrom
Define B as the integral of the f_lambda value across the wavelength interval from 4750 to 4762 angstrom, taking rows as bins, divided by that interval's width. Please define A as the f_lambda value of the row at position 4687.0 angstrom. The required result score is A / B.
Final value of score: 1.07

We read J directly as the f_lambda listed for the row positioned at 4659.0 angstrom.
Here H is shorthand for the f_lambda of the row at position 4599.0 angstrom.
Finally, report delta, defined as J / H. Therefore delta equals 0.98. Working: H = 38.61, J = 38.03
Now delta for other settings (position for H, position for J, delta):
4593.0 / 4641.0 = 1.03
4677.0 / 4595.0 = 1.03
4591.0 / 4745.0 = 1.03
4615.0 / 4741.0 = 0.98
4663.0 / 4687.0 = 1.05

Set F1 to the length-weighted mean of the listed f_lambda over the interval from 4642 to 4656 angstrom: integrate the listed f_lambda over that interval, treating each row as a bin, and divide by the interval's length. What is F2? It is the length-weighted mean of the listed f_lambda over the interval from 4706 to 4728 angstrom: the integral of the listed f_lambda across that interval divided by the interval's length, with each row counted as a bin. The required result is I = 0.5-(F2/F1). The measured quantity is -0.513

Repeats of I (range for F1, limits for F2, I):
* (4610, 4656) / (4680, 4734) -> -0.487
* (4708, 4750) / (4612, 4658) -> -0.516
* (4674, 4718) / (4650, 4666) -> -0.500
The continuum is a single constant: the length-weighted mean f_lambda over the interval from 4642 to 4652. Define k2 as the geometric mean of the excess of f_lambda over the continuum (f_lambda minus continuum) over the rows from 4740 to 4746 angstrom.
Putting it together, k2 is 1.0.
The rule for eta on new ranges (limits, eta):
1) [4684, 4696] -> 4691.0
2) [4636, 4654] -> 4641.0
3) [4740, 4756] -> 4743.0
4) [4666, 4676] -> 4675.0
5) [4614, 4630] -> 4627.0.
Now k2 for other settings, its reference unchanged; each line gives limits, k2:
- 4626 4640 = 1.5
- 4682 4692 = 1.5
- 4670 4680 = 1.1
